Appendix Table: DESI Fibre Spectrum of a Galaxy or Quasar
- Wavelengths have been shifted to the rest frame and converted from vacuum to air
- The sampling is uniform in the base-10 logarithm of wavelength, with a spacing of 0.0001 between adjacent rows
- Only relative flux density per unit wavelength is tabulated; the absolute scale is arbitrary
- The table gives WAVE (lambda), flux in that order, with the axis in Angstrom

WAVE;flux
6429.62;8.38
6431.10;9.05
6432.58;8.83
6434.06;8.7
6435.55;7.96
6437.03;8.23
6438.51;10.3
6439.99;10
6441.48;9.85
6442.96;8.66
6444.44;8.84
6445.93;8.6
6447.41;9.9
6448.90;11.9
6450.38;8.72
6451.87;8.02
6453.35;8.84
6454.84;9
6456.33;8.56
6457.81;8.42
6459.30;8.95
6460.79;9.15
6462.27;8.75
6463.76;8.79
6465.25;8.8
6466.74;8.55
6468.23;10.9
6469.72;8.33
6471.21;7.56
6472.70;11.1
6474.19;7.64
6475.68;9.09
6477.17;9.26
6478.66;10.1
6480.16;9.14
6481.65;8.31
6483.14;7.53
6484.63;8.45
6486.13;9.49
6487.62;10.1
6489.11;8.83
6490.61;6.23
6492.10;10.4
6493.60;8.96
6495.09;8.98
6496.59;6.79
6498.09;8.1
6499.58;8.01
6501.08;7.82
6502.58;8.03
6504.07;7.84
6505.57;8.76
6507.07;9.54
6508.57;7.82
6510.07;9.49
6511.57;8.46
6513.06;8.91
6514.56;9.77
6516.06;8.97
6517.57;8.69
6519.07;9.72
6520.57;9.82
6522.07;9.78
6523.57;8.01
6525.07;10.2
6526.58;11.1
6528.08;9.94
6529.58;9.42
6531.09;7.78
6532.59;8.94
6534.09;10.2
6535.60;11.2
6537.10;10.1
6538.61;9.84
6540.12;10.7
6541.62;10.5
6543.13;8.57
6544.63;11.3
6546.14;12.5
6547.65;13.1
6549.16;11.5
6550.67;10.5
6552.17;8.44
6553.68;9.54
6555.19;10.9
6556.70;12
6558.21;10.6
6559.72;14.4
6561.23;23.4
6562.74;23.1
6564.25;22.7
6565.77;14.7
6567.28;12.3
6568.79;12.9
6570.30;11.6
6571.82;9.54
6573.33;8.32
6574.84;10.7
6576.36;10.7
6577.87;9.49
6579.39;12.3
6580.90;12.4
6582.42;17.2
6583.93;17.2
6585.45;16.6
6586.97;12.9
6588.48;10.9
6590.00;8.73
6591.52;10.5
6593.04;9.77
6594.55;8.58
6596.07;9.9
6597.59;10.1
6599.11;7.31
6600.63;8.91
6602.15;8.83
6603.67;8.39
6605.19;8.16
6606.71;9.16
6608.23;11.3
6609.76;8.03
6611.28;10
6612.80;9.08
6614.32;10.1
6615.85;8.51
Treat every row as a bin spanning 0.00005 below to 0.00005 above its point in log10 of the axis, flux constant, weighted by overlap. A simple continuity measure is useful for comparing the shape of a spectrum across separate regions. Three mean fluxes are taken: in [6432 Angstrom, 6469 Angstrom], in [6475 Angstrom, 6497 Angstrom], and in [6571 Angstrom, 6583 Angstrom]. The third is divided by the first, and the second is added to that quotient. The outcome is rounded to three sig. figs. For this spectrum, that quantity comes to 10.0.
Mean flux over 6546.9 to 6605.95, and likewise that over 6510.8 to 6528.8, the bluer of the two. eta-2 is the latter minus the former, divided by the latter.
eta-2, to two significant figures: -0.27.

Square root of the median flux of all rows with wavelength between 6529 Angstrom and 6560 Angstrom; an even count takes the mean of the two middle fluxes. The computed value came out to 3.24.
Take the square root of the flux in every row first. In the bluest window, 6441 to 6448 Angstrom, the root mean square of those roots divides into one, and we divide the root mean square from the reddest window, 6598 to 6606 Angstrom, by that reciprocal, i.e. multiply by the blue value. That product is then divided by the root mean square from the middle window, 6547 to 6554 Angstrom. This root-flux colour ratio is 2.68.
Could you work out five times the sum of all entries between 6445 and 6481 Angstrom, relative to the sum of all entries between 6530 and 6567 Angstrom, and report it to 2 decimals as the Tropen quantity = 3.68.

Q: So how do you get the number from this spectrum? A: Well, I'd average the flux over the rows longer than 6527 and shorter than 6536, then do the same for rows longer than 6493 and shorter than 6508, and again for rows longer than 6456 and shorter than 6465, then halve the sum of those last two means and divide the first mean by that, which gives 1.12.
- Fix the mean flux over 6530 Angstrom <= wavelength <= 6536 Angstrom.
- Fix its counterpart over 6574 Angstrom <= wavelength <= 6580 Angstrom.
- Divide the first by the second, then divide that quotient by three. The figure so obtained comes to 0.29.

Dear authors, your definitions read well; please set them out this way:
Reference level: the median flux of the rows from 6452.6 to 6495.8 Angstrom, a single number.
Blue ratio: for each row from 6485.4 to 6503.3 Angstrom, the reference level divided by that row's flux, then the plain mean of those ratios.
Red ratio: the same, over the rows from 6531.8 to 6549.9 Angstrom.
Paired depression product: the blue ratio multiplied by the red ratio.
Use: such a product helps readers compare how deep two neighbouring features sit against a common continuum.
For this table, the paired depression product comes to 0.89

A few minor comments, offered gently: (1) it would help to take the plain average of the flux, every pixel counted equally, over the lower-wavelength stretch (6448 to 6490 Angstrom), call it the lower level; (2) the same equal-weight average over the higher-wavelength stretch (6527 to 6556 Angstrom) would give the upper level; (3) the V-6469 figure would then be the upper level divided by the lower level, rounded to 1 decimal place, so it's 1.1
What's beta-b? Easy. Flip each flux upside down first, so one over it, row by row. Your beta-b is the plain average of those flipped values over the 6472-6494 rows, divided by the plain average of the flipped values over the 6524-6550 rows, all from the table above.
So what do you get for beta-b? 1.16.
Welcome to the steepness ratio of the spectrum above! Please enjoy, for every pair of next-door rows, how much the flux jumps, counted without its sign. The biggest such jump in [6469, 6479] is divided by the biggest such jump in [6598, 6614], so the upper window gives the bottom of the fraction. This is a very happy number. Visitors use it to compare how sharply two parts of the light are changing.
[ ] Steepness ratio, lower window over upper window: 1.1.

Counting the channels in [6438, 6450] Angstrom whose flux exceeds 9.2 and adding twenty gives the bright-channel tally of 25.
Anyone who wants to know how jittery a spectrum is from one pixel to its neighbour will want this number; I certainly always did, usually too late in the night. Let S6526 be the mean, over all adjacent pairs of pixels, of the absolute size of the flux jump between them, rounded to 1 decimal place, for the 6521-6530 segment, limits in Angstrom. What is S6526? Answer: 1.3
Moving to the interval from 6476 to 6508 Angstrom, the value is 1.1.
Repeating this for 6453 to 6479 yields 1.0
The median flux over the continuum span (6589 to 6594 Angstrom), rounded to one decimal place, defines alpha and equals 9.8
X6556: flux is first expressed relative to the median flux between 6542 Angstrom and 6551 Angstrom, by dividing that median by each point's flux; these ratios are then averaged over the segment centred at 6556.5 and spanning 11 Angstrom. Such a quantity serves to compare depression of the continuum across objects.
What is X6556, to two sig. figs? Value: 0.99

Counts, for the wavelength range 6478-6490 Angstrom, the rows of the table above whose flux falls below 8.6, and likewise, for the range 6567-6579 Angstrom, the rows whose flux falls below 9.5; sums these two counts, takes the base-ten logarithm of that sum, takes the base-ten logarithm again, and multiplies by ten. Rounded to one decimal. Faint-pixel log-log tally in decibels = -1.6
